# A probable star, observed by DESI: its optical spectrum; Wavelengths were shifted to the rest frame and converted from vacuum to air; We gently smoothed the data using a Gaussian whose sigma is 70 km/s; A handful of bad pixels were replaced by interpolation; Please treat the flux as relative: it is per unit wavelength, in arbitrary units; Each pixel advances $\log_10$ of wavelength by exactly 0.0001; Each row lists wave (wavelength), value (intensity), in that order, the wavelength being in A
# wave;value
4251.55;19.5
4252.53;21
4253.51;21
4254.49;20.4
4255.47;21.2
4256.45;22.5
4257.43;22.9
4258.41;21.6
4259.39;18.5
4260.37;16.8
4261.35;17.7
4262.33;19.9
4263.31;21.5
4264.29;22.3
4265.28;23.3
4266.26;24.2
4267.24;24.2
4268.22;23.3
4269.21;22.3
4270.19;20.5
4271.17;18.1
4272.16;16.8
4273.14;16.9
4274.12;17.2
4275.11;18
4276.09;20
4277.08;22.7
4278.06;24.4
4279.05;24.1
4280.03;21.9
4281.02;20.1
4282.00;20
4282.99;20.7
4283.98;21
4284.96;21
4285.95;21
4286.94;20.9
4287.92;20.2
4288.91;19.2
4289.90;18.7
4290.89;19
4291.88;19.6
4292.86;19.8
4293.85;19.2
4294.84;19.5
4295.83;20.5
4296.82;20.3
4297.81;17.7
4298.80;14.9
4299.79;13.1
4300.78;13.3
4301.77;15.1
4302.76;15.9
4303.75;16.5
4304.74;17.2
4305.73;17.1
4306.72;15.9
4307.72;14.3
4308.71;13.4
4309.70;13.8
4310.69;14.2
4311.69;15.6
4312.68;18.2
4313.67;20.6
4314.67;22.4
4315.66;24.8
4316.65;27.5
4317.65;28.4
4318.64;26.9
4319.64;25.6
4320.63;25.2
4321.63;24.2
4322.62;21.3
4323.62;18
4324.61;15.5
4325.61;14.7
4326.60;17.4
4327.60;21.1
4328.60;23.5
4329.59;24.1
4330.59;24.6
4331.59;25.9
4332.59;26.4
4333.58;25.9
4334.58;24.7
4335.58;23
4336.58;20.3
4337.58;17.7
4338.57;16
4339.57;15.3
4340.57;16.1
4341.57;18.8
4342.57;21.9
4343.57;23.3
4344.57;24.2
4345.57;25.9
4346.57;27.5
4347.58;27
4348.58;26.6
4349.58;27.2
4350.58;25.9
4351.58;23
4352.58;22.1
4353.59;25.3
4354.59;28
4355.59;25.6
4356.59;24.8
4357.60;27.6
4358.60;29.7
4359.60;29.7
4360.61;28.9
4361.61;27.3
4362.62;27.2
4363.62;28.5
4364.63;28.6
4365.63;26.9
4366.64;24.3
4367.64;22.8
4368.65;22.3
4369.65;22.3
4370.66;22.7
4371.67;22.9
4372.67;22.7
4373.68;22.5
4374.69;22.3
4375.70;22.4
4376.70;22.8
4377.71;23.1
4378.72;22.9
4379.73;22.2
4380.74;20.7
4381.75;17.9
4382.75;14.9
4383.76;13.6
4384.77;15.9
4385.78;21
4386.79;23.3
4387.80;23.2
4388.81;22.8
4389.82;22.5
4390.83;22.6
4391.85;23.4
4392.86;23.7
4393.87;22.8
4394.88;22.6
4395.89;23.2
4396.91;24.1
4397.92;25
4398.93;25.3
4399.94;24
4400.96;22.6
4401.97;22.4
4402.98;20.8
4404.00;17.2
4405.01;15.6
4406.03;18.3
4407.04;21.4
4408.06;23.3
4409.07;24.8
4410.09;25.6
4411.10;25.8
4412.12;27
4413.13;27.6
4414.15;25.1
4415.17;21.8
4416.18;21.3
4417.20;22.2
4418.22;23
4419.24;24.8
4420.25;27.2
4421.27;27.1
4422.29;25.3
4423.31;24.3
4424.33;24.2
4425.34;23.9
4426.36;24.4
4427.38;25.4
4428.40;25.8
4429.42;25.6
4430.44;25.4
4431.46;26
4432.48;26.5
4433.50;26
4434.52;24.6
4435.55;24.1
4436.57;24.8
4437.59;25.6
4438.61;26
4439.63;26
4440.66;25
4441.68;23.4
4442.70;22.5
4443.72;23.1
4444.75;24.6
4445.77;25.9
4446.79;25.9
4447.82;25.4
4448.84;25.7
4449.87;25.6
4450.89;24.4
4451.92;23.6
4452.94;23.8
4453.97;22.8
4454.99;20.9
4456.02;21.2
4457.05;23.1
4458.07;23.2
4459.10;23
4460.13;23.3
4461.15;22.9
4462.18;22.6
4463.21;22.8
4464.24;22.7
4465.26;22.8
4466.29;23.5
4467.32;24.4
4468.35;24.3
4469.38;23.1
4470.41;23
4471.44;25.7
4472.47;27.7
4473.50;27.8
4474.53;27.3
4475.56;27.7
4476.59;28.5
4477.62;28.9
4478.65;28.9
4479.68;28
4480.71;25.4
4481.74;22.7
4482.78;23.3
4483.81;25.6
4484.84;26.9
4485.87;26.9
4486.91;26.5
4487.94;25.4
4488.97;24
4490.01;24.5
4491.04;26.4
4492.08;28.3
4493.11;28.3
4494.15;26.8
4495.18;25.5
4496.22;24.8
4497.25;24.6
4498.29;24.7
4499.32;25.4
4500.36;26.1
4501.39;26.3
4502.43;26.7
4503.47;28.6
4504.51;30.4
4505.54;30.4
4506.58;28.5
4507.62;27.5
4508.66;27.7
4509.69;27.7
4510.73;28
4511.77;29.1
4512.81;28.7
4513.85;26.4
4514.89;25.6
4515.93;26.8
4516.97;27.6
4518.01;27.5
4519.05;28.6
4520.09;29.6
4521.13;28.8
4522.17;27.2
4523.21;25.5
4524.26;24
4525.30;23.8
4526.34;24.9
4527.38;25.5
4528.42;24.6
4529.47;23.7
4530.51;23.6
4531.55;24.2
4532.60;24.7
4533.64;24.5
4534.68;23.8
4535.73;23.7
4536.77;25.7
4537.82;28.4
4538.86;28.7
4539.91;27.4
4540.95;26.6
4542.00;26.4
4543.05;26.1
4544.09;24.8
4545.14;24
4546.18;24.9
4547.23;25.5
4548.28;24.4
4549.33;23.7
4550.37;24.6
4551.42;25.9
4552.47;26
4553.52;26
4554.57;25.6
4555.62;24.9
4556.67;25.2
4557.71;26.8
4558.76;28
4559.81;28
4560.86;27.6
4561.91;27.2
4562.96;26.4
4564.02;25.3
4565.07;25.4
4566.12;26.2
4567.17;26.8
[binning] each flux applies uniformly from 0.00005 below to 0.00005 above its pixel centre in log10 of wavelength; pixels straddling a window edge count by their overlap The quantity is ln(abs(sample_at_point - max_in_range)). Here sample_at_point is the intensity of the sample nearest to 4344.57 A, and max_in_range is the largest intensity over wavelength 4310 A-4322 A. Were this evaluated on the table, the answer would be 1.4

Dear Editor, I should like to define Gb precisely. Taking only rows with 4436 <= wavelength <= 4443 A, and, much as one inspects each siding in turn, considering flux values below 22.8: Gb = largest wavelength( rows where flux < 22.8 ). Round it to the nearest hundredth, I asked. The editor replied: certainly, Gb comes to 4442.70 A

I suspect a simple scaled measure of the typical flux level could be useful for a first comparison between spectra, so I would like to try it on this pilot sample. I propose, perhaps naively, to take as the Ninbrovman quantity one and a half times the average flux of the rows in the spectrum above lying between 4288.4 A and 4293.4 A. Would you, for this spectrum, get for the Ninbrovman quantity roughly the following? 29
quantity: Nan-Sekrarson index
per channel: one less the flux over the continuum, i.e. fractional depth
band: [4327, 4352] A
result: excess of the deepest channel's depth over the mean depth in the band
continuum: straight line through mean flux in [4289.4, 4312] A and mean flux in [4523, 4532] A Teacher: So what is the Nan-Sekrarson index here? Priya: 0.43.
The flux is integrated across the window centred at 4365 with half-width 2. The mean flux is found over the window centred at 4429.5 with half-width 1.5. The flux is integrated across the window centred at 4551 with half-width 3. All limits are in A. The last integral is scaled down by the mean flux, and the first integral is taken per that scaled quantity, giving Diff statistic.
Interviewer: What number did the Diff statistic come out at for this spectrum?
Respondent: 18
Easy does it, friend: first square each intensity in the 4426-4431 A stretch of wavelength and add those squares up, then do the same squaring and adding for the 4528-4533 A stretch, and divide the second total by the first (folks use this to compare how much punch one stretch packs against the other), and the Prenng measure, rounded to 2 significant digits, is 0.91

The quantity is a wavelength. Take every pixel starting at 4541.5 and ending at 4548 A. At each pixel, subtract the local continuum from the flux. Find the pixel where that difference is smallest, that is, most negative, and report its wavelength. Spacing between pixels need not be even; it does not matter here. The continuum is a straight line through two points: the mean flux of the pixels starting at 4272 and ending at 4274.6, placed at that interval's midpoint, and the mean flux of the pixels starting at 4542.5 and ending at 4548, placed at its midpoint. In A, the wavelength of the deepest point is 4545.14 A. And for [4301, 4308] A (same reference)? 4307.72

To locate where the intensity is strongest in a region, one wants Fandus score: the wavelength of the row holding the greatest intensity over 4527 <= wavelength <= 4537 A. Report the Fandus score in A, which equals 4536.77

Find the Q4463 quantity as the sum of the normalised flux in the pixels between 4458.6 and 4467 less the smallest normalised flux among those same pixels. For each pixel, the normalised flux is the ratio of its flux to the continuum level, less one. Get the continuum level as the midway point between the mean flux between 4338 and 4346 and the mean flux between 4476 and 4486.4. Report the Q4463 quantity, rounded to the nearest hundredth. -0.10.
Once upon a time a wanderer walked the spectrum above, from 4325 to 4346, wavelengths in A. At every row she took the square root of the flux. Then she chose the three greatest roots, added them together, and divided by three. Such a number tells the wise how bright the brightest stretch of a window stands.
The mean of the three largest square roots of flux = 5.1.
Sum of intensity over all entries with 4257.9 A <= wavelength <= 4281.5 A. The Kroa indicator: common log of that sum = 2.70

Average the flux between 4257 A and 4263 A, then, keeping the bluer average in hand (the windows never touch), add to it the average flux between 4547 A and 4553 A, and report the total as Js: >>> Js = 44.6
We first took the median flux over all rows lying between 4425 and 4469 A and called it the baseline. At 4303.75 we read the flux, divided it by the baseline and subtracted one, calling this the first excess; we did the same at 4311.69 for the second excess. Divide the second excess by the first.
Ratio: 1.1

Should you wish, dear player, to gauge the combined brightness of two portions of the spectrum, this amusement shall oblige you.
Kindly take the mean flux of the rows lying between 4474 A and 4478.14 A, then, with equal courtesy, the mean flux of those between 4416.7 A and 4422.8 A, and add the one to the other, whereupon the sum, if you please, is 53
